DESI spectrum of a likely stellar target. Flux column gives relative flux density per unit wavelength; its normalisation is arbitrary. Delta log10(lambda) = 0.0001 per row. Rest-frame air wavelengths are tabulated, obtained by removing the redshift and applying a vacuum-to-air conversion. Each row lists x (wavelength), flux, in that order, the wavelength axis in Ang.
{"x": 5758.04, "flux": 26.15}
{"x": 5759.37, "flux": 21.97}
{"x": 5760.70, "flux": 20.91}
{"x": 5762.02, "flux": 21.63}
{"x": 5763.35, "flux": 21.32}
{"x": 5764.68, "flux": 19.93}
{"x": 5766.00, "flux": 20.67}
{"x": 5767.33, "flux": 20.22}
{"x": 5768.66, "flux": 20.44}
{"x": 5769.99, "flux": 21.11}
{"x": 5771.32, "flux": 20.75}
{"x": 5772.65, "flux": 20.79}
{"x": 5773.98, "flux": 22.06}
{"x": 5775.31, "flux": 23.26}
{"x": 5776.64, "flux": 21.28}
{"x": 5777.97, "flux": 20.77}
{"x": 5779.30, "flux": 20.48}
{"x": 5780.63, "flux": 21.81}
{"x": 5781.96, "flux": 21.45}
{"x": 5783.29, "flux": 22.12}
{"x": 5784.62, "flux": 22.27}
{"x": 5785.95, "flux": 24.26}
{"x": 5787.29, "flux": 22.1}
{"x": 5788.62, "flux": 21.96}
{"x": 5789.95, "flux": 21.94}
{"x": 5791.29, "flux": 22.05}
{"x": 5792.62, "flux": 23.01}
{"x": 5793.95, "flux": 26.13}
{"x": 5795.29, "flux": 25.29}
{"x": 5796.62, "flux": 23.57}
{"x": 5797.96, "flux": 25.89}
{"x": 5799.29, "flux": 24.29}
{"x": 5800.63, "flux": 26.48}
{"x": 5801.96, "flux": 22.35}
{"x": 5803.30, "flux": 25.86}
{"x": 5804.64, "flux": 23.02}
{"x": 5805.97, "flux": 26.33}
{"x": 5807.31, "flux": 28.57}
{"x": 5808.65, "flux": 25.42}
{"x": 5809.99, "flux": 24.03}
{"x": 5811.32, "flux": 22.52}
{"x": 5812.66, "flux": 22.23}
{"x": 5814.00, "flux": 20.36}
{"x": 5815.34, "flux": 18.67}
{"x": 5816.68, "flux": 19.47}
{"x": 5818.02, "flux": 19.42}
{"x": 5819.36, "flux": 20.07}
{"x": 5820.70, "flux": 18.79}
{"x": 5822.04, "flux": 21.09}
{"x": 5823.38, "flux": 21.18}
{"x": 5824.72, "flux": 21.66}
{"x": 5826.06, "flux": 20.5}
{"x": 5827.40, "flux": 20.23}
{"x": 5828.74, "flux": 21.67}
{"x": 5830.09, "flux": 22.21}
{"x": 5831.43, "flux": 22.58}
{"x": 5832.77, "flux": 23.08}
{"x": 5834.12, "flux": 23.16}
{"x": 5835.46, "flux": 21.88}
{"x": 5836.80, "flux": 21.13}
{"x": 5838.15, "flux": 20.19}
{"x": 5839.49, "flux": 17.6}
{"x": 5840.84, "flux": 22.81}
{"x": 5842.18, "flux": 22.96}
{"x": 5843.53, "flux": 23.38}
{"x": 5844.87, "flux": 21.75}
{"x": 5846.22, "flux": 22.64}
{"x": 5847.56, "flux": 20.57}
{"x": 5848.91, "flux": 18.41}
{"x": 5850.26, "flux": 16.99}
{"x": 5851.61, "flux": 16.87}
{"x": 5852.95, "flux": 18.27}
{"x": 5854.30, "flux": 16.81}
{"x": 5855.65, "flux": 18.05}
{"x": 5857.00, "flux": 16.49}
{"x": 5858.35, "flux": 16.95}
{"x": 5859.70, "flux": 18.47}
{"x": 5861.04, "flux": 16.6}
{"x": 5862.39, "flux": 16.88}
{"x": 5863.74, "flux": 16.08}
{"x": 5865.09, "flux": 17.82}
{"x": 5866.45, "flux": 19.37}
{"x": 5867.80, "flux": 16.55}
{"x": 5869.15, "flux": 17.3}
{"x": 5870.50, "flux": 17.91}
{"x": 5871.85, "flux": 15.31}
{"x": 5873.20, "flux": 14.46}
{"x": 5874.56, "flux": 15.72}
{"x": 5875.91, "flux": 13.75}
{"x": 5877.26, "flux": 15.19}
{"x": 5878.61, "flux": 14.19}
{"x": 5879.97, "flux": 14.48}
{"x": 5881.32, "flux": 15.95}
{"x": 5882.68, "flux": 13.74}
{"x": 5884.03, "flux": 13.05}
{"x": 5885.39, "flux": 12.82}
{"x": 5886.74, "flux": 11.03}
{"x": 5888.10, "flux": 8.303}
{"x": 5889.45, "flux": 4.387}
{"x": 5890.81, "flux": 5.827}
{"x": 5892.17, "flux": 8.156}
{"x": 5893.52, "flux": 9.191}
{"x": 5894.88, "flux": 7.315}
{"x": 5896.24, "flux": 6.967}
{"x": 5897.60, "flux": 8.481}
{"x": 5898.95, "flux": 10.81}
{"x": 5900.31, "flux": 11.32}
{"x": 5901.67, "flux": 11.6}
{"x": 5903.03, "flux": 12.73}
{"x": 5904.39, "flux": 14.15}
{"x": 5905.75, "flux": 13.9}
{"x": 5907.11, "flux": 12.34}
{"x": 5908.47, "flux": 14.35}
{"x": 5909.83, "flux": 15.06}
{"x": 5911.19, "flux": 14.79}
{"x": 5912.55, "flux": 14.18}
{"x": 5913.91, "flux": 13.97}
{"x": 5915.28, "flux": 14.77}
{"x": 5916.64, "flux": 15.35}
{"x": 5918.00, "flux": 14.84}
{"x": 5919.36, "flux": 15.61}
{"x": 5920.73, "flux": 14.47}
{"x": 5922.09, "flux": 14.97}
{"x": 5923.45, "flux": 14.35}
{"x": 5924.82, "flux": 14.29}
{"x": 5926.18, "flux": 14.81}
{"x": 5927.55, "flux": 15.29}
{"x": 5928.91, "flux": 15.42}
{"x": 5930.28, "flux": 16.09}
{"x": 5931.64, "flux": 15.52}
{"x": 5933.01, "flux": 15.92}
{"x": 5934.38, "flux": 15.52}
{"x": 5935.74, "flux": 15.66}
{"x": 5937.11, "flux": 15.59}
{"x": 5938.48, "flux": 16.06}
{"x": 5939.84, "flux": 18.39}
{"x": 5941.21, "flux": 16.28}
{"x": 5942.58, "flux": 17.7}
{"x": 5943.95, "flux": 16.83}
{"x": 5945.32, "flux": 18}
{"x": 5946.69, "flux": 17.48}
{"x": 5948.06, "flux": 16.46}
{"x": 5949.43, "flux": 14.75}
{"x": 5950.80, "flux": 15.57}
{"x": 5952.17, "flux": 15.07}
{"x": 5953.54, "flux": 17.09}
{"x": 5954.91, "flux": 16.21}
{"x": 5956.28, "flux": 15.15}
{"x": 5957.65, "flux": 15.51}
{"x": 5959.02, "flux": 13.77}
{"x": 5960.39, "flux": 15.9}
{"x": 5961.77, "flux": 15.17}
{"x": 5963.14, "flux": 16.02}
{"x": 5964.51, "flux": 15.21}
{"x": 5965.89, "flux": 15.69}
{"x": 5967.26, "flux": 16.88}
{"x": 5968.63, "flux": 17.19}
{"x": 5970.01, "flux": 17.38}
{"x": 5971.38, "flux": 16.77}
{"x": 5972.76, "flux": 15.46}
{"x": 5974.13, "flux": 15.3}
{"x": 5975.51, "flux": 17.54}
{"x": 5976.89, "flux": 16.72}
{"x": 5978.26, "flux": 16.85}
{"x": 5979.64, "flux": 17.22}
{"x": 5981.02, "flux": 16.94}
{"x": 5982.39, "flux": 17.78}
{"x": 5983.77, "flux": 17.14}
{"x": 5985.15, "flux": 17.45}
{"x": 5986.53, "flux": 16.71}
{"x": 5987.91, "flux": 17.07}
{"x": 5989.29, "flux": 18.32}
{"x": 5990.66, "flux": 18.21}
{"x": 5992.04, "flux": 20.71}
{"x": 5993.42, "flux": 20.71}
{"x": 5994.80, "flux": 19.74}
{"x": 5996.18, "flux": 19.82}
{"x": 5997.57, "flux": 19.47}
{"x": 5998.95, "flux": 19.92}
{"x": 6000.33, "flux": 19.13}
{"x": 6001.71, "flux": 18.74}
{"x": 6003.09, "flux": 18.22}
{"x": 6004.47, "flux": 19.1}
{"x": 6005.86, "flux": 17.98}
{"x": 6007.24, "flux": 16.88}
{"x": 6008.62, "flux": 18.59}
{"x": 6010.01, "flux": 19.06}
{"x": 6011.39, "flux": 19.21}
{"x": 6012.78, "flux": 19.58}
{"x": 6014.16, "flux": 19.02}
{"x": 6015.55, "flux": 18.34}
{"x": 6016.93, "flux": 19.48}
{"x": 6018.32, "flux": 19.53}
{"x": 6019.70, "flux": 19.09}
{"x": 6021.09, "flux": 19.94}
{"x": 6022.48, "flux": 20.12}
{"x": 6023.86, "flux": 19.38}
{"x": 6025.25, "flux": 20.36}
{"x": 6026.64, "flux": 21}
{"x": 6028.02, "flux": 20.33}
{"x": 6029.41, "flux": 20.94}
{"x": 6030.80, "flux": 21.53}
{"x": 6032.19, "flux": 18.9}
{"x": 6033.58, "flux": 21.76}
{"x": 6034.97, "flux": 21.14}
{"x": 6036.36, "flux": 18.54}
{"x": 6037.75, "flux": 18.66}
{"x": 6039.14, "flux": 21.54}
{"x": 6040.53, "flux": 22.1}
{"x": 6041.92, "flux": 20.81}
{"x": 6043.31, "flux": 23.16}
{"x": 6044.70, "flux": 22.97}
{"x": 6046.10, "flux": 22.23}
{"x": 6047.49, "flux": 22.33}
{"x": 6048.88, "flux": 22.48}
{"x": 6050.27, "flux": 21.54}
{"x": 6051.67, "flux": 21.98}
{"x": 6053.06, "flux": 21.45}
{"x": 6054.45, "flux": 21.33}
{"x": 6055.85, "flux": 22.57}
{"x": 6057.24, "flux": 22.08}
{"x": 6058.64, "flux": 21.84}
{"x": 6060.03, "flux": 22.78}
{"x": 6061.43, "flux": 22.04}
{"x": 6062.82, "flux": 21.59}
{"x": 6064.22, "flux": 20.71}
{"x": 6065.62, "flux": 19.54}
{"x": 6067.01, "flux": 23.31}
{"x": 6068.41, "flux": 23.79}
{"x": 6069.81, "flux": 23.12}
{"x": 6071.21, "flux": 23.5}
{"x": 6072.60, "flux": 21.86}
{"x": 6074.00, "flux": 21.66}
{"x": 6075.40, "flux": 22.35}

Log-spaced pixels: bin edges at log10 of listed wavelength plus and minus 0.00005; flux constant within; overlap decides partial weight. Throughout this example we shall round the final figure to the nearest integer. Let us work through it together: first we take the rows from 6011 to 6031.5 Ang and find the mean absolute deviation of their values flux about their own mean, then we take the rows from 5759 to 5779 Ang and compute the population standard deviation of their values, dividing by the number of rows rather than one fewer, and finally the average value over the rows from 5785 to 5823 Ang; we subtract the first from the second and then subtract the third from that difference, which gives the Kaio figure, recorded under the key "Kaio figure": -23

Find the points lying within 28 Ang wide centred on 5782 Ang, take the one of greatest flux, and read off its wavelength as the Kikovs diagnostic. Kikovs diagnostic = 5793.95 Ang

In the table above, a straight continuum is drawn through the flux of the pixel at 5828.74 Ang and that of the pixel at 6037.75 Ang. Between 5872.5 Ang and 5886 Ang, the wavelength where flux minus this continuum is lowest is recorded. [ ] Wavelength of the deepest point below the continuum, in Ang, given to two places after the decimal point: 5885.39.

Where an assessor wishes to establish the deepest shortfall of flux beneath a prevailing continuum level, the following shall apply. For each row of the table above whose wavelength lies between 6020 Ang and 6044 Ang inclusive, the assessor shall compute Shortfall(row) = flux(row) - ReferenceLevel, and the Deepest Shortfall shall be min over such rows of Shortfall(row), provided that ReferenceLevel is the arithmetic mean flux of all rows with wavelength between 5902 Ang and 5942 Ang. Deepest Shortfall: 3.6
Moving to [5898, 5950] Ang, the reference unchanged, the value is -4.2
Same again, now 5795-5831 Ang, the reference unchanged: 3.7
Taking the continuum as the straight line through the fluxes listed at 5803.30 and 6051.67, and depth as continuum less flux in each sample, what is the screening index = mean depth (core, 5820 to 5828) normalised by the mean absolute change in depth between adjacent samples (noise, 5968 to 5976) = 5.5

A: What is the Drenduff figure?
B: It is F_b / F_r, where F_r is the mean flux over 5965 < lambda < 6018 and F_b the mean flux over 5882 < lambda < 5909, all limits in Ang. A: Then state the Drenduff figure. 0.58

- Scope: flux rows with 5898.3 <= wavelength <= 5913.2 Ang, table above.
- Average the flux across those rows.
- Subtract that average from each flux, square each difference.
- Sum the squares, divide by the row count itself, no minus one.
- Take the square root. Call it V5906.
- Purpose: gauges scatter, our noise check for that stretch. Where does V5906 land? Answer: 1.4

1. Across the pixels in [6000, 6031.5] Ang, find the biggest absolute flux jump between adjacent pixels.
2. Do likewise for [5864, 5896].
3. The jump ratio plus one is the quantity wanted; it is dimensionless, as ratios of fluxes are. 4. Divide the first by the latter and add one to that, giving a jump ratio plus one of 1.4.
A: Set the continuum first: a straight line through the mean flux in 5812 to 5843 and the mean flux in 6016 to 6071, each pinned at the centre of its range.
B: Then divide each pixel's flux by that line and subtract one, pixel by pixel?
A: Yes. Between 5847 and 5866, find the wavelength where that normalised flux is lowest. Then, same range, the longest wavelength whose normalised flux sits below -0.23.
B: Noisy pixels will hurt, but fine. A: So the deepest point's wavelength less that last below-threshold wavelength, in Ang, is 0.0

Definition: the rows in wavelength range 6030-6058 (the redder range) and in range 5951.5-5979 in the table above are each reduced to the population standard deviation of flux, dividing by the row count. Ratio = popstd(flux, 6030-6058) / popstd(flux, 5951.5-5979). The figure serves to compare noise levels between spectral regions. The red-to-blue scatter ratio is 1.3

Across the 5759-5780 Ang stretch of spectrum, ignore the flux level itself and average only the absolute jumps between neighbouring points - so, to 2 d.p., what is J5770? 0.75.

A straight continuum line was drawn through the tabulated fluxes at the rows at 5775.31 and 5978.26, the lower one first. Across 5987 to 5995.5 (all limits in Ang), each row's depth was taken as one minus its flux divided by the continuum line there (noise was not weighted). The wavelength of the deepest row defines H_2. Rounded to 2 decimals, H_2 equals 5987.91 Ang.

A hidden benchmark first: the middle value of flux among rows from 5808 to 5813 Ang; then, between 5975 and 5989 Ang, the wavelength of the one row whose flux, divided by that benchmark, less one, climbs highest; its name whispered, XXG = 5982.39 Ang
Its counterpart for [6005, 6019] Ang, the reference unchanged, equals 6012.78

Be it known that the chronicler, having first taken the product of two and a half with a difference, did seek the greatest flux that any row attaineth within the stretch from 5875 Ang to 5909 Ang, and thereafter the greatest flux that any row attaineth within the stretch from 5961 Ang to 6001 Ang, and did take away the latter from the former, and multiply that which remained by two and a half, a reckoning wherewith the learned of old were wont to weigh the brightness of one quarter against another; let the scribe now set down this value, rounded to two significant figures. -12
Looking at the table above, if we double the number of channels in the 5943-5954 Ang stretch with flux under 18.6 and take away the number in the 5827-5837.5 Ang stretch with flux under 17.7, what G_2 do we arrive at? 16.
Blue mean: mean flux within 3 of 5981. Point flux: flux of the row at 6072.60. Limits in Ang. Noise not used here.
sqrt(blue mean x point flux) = 19.4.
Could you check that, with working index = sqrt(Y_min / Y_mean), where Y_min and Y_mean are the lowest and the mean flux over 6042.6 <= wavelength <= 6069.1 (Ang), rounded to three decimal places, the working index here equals 0.941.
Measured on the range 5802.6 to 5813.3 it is 0.948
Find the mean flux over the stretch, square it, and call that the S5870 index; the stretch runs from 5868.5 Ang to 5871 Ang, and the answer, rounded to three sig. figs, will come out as 310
